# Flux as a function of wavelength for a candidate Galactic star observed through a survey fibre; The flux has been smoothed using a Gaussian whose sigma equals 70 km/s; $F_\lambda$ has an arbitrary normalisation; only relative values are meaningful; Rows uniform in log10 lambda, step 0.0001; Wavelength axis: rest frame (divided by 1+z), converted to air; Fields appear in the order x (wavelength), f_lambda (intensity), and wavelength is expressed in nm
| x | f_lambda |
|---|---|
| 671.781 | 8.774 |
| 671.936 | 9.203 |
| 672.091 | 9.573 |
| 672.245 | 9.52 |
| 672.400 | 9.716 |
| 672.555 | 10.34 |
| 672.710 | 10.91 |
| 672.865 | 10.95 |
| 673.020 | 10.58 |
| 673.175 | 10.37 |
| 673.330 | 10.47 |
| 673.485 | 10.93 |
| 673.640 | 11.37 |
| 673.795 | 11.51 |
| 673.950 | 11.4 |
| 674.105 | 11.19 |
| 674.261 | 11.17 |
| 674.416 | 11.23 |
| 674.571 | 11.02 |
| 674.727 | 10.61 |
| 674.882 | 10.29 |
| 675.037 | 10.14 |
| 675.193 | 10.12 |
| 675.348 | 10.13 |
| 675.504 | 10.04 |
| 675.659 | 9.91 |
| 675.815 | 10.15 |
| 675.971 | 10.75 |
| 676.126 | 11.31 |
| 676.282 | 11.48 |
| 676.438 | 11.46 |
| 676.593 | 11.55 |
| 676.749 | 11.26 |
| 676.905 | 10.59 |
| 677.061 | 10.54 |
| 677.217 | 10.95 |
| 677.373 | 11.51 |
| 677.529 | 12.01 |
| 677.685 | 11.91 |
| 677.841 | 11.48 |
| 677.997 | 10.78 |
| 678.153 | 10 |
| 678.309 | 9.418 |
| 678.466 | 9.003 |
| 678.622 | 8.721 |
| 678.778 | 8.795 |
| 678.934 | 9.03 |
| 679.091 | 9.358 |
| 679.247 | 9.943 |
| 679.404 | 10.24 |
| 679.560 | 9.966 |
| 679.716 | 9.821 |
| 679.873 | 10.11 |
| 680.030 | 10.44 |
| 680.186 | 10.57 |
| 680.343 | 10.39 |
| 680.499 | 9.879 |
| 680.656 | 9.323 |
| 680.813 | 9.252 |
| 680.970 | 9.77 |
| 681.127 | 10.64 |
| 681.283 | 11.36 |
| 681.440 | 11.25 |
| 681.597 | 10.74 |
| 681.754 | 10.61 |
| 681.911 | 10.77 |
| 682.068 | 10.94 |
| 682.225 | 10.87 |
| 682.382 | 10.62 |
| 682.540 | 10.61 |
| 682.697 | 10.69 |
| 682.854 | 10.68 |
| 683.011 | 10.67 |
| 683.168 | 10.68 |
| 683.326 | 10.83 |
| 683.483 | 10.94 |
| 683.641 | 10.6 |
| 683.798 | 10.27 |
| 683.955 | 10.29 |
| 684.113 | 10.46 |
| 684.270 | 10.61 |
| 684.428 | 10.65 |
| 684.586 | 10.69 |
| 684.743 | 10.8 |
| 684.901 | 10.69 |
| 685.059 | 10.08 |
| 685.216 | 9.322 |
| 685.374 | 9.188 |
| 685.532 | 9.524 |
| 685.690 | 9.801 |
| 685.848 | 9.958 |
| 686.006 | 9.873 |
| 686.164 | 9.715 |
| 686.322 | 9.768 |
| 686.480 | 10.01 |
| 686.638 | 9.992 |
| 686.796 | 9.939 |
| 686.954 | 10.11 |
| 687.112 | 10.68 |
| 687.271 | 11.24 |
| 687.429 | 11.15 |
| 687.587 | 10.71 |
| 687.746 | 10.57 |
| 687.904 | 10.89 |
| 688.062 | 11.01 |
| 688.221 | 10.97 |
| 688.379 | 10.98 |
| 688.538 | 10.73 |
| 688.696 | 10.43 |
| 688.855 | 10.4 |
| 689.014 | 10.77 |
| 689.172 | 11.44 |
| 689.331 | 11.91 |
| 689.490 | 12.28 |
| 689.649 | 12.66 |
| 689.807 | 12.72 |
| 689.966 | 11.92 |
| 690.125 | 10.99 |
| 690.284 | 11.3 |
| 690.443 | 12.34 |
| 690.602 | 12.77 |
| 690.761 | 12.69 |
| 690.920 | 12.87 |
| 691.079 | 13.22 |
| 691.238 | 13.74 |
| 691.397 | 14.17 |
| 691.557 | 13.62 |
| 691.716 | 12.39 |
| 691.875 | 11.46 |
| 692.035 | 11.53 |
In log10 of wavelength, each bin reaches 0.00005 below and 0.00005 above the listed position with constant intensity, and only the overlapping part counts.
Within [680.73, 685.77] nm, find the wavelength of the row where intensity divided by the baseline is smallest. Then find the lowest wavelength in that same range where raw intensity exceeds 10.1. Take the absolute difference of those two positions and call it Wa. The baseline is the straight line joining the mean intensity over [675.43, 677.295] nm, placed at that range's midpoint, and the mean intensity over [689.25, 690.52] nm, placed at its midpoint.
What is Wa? 4.25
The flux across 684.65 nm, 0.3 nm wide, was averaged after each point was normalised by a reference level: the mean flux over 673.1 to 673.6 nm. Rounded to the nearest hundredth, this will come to 1.01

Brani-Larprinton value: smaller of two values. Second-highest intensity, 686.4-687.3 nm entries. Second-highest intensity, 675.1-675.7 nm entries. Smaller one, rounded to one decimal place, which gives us 10.1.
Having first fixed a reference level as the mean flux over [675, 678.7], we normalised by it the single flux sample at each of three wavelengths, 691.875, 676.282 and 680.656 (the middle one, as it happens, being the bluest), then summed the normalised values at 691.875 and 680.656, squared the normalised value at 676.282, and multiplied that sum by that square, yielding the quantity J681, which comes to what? 2.3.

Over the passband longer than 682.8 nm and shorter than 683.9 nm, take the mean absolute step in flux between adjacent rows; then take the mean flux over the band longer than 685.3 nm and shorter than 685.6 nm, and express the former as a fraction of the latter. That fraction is 0.0169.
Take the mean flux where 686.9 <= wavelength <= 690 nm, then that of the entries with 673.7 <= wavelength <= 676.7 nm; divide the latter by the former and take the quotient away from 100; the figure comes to 99.03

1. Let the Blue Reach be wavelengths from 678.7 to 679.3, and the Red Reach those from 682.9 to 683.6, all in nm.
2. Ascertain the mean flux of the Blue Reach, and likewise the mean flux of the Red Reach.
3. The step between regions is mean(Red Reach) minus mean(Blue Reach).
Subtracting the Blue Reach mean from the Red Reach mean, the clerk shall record 1.5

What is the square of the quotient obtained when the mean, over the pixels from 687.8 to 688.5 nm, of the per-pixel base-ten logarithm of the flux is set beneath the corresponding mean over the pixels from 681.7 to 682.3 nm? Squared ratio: 0.99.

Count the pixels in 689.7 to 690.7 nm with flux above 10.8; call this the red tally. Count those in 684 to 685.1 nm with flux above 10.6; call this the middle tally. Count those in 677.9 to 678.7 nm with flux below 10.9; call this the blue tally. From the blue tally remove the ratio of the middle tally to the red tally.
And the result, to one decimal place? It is 4.2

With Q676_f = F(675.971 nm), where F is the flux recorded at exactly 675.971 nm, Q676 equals 10.75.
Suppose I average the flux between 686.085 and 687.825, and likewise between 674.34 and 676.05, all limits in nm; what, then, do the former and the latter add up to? 20.8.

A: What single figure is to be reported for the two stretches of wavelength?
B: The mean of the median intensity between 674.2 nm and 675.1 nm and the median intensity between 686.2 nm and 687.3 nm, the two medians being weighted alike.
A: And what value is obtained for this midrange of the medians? 10.4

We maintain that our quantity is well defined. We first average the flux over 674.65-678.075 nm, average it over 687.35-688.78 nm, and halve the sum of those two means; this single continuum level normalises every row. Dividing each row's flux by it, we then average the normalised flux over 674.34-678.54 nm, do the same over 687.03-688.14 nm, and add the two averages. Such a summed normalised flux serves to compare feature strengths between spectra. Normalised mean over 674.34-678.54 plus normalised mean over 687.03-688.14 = 1.99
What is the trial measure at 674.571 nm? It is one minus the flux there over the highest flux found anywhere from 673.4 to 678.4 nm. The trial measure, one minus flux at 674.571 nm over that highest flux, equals 0.08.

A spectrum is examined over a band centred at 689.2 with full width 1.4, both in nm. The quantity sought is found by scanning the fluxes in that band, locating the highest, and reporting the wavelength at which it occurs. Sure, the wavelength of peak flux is 689.807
